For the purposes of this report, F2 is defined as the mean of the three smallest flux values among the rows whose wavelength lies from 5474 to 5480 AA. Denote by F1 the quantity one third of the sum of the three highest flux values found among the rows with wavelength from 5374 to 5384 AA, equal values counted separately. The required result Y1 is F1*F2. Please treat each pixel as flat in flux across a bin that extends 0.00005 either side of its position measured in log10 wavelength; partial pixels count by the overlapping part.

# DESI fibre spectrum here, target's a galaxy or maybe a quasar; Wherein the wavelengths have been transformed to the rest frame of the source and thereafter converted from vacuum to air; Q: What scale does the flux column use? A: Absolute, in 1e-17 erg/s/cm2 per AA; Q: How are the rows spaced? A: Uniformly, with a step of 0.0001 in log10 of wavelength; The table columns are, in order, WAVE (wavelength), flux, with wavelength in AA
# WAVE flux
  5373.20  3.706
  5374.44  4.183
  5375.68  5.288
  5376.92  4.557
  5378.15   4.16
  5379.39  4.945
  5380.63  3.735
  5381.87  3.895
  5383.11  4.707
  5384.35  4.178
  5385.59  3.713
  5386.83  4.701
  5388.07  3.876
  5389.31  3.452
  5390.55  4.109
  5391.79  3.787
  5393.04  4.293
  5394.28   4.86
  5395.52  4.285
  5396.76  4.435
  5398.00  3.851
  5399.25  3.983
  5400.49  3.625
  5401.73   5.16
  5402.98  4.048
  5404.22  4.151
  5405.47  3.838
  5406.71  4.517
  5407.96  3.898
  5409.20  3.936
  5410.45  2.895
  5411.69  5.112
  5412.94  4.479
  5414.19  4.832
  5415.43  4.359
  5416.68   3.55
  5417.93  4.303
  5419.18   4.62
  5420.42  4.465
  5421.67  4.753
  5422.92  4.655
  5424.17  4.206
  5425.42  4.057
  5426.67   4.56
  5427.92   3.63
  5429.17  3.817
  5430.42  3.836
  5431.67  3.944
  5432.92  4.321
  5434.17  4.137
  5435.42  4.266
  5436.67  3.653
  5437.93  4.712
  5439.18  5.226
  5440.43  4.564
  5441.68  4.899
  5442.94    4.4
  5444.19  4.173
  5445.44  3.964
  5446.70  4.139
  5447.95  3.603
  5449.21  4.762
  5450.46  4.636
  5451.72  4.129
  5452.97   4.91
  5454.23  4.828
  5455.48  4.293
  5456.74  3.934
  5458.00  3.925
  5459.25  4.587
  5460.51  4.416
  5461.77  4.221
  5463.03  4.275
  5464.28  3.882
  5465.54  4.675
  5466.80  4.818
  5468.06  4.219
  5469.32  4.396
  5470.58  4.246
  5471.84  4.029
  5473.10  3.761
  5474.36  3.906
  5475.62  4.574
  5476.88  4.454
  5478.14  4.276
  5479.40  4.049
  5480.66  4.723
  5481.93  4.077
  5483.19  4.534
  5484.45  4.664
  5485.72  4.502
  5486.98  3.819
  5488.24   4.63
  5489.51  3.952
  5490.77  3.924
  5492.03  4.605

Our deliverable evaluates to 20.3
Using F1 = 4.98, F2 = 4.08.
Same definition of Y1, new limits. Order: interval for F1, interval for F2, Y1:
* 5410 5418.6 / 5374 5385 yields 18.9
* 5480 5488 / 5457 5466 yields 18.6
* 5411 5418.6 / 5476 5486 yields 19.9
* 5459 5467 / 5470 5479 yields 18.3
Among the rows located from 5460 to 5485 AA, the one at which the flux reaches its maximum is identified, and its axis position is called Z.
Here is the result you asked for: 5466.80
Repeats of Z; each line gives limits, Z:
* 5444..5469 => 5452.97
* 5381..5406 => 5401.73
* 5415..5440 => 5439.18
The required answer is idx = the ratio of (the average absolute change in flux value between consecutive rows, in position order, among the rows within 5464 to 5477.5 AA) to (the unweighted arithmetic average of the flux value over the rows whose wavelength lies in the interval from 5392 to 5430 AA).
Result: 0.077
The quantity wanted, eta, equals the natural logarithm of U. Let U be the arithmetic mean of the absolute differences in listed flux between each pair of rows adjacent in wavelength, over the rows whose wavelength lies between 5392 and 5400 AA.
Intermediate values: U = 0.40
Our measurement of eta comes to -0.91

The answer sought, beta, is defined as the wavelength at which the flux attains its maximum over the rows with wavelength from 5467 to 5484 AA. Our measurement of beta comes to 5480.66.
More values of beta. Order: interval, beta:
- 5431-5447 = 5439.18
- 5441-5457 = 5452.97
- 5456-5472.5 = 5466.80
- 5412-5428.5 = 5414.19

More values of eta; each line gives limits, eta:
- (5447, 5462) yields -0.87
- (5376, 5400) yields -0.58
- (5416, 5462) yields -0.94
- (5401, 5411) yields -0.58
